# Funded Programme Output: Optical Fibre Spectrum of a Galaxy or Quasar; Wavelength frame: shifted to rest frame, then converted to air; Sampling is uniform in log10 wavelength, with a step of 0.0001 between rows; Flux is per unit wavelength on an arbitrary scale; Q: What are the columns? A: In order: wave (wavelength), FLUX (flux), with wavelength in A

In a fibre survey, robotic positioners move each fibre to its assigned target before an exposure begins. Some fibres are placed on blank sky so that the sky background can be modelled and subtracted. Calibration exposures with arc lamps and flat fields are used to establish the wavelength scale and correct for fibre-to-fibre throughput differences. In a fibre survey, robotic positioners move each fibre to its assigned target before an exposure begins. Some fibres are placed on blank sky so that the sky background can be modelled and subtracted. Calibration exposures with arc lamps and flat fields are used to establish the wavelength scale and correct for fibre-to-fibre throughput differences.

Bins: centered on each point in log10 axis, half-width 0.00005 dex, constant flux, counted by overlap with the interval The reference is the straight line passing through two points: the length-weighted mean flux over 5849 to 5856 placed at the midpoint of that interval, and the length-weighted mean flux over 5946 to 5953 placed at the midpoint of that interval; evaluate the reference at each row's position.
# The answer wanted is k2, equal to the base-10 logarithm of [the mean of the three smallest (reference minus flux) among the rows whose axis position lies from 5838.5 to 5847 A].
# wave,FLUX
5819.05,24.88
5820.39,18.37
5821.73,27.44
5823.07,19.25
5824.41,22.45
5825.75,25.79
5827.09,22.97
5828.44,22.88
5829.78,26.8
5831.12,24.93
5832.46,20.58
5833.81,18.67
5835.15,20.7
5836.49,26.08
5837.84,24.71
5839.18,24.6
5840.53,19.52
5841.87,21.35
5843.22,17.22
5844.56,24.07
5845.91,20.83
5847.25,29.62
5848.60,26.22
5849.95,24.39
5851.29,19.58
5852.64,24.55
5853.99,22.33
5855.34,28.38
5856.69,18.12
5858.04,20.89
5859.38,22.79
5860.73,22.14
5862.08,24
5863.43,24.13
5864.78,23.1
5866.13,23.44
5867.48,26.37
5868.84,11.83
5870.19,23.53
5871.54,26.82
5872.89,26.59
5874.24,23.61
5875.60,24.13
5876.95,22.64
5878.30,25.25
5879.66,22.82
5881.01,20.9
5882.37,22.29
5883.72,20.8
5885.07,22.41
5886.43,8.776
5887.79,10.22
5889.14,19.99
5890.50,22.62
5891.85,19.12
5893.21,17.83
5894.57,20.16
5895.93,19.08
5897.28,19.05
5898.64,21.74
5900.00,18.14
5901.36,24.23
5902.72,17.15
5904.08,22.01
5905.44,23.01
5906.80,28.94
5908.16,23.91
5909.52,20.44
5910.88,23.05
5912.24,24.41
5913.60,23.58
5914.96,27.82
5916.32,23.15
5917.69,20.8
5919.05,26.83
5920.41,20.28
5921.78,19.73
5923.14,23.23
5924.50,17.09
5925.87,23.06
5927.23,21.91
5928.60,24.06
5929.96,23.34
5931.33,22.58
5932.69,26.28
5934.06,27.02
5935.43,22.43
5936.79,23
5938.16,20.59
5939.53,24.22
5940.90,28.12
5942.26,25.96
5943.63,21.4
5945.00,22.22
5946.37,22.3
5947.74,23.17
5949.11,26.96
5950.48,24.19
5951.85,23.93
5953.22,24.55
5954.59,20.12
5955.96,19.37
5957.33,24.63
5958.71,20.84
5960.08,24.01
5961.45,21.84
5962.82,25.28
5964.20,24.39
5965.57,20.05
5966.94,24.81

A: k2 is -0.26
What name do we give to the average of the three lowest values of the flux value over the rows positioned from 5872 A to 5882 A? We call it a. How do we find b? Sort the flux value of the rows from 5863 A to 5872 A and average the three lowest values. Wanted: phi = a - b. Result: 2.7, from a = 22.1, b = 19.5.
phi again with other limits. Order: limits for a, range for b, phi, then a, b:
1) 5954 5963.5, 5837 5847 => 0.9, 20.1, 19.2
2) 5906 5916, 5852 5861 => 2.0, 22.4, 20.4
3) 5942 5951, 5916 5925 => 2.9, 22.0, 19.0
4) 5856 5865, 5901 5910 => 0.5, 20.4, 19.9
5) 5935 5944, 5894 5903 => 3.4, 21.5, 18.1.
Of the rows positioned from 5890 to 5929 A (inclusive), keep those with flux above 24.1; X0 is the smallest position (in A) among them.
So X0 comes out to 5901.36 A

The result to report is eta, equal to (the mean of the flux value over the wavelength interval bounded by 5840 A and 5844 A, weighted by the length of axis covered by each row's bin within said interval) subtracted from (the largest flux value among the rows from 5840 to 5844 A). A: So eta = 1.8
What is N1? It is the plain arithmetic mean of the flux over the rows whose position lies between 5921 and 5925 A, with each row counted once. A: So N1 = 20.0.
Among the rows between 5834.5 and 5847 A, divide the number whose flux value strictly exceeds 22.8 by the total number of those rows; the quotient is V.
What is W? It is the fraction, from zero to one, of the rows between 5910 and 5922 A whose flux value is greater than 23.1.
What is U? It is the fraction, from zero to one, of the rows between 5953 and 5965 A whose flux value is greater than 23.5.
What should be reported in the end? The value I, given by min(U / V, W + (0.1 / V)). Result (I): 0.8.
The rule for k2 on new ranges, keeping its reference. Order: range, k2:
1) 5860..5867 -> -1.00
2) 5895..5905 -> 0.15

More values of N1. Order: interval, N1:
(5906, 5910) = 24.4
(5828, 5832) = 24.9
